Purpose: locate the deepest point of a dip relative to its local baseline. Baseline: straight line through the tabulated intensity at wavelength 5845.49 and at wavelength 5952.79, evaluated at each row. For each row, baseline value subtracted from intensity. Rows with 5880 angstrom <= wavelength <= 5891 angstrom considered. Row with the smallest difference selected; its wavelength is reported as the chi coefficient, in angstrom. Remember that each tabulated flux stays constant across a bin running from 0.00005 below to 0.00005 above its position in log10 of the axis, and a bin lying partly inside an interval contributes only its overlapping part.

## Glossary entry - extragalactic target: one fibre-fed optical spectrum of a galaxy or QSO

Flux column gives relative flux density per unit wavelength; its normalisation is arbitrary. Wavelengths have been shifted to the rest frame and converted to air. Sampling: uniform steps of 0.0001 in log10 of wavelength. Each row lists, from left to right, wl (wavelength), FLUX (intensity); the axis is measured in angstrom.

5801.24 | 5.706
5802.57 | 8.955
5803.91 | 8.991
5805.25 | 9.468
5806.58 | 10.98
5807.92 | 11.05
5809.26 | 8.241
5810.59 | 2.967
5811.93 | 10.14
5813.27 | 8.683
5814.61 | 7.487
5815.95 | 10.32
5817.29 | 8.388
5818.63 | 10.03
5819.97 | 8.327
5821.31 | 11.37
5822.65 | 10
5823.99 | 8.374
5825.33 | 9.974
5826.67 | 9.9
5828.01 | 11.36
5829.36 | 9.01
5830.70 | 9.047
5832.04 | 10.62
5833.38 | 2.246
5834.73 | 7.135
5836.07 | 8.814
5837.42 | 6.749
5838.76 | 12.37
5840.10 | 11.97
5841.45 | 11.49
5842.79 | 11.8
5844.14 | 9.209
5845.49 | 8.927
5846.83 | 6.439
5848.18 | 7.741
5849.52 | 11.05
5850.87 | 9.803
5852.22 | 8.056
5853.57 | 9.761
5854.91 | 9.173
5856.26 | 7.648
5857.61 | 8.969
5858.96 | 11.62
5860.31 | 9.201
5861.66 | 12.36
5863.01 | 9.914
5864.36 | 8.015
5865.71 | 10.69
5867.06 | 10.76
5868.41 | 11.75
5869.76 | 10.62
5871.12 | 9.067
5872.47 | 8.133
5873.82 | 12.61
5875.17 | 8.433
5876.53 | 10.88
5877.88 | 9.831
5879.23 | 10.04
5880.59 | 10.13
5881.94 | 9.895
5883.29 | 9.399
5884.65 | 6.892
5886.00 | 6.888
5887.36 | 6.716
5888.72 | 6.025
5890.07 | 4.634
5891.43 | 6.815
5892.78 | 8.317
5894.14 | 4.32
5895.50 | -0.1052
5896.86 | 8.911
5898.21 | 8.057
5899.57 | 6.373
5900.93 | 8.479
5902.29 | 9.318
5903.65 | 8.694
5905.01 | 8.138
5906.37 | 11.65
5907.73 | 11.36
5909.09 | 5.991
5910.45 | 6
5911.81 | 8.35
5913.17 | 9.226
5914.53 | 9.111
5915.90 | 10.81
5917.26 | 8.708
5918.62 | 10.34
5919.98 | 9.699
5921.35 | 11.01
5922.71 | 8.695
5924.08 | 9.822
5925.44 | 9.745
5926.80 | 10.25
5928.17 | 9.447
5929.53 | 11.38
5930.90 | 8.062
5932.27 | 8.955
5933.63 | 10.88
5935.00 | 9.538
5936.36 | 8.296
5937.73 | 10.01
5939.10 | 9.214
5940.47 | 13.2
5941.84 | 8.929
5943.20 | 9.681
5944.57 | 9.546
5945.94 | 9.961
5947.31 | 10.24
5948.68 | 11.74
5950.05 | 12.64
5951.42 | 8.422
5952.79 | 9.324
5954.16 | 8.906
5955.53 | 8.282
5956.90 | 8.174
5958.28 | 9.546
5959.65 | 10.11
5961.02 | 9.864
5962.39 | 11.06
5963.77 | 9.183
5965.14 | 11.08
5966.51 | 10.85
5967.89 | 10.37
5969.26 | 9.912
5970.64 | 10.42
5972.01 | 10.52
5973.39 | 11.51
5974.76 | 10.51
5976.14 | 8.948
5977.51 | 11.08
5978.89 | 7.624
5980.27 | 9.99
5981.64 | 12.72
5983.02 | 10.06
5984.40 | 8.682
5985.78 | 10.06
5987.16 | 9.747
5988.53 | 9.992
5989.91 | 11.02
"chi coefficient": 5890.07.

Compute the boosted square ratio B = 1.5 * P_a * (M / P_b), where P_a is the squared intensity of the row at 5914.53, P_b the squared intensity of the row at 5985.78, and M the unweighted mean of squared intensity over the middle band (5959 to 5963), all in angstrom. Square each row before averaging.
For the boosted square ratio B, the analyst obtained 132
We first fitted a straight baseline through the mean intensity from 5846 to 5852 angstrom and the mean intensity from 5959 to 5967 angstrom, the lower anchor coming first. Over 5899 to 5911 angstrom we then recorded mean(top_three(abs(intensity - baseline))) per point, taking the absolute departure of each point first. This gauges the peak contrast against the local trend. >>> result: 3.4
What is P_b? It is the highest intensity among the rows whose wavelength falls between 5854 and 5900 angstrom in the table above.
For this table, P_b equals 12.61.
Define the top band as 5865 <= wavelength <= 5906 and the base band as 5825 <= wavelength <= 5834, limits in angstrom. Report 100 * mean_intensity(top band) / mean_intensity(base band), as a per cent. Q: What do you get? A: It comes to 94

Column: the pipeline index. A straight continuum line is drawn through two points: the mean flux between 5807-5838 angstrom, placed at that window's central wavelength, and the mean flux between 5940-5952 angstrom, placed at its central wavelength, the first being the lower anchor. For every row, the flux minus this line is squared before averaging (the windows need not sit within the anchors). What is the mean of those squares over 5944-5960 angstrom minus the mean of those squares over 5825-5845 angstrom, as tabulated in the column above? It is -4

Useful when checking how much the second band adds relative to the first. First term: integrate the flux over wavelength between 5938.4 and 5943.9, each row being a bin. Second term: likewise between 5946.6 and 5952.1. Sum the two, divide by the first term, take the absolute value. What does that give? 2.05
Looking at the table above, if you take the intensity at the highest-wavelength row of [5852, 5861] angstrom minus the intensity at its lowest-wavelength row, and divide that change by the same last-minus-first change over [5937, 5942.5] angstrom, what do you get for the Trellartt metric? -1.1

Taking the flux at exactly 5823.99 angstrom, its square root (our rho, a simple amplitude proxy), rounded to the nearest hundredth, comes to 2.89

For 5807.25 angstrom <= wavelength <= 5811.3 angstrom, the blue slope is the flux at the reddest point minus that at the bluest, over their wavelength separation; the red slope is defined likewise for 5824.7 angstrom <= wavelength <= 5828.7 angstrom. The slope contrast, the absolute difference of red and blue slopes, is 3.5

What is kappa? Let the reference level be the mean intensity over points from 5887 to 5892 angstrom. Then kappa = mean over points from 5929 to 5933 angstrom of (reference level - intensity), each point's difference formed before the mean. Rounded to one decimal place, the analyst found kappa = -3.4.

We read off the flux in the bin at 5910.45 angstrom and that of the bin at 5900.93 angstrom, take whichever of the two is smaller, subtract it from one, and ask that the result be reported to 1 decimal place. -5.0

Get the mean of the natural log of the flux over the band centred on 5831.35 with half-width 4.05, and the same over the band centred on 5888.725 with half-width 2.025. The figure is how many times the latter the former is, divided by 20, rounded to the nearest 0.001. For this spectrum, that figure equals 0.057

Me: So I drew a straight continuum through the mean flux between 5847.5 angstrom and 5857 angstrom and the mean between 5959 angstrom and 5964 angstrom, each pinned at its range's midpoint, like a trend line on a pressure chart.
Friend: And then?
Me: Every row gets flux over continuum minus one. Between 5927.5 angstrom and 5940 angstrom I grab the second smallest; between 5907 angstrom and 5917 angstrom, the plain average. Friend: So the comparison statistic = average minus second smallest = 0.06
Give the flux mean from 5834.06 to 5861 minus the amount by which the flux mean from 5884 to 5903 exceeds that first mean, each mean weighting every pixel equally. 12.2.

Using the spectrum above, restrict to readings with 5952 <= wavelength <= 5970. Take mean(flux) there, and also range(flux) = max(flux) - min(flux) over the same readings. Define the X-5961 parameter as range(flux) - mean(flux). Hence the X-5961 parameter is -6.8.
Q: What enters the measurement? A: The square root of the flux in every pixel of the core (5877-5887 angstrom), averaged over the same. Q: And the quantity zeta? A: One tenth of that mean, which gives 0.299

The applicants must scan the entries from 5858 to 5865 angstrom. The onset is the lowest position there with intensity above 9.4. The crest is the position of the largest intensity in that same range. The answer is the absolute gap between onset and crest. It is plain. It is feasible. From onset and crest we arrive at 2.7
